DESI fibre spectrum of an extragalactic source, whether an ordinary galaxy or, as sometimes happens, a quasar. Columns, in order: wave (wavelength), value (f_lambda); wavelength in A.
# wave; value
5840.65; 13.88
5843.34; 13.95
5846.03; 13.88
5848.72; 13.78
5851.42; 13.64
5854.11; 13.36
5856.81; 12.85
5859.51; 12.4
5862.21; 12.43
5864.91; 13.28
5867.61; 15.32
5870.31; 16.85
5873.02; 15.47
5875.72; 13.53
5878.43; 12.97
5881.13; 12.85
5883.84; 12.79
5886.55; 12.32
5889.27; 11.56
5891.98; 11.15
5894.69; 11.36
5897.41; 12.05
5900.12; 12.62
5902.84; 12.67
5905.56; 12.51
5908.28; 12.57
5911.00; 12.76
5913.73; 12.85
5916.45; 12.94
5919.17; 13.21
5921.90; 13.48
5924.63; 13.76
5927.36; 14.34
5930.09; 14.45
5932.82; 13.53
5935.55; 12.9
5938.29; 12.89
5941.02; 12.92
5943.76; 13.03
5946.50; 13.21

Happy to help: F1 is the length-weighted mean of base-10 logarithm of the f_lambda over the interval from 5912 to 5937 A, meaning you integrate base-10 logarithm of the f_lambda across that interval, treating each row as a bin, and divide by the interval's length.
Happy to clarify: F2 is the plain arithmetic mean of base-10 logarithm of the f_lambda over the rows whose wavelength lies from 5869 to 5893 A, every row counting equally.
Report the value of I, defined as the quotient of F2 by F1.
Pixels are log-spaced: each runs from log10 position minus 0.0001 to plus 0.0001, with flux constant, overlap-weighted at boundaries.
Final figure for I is 0.99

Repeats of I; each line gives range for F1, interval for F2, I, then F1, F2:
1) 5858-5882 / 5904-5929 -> 0.98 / 1.14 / 1.12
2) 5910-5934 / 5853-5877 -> 1.01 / 1.13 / 1.14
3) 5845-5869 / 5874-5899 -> 0.97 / 1.13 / 1.09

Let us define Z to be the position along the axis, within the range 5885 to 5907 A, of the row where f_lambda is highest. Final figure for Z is 5902.84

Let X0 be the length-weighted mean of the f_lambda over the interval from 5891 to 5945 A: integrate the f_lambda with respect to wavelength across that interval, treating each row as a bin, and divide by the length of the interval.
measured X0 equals 12.9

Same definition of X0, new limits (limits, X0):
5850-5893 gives 13.3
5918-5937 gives 13.7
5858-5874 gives 14.2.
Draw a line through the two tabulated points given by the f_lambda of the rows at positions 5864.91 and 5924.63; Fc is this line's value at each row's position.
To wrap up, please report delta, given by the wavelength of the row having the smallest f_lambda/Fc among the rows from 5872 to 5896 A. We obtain 5891.98 A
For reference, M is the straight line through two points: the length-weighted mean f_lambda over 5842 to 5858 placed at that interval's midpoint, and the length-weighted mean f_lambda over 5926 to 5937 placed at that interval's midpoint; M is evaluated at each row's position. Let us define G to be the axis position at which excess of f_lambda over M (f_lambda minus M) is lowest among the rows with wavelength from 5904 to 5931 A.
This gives 5905.56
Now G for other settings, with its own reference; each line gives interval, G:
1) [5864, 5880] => 5878.43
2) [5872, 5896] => 5891.98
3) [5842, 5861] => 5859.51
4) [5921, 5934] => 5921.90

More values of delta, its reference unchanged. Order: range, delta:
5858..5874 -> 5859.51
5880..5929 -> 5891.98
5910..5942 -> 5938.29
